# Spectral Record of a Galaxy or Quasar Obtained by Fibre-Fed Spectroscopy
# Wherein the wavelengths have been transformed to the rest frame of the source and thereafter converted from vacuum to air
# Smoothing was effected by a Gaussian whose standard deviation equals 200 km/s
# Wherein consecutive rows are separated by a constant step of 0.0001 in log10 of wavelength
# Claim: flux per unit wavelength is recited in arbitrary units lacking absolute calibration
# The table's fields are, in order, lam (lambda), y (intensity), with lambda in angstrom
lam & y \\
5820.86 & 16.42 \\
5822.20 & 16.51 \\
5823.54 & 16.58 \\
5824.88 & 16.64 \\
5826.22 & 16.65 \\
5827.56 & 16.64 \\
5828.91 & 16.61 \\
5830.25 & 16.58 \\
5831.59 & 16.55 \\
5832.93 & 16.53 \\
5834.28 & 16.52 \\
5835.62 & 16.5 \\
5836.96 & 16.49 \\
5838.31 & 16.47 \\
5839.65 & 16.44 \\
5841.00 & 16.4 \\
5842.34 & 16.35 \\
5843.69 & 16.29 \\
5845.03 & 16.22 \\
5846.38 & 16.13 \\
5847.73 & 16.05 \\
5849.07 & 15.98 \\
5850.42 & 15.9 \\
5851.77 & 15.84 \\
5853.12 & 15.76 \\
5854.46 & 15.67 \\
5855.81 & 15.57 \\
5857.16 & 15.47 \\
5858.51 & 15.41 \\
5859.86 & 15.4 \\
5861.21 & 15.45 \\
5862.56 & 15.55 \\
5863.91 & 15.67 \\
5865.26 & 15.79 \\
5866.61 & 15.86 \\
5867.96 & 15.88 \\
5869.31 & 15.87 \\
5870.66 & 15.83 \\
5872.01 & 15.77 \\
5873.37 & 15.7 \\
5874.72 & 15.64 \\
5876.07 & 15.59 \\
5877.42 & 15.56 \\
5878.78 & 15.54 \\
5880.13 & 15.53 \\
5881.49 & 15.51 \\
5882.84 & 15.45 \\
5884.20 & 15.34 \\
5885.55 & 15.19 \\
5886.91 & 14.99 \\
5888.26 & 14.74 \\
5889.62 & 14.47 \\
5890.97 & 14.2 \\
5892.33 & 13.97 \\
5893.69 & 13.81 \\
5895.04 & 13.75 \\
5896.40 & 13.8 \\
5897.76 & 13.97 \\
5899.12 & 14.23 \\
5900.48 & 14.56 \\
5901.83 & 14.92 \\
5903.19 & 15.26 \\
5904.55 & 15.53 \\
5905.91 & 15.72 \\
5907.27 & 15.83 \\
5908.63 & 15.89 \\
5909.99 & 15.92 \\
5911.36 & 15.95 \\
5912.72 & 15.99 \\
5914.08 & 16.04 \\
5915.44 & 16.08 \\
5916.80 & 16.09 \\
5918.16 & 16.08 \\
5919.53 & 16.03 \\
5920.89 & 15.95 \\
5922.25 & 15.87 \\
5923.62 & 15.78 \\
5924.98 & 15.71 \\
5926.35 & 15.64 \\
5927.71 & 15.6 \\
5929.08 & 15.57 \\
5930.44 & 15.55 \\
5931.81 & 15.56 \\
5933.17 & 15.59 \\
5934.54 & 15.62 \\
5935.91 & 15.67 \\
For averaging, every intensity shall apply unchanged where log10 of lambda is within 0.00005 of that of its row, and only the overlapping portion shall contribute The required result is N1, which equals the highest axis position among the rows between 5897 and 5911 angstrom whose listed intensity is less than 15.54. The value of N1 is 5904.55 angstrom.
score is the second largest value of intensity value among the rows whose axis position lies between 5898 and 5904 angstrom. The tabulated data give 14.92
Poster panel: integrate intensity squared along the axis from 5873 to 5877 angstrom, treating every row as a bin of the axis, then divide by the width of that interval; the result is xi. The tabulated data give 245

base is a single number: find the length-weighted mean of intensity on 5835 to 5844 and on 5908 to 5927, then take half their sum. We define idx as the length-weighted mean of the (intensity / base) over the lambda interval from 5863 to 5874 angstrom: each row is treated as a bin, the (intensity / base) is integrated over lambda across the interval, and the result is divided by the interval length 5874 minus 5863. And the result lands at 0.976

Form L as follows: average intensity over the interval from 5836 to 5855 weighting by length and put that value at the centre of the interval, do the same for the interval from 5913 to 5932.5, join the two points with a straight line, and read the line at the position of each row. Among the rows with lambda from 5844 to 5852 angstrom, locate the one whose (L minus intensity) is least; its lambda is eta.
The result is 5845.03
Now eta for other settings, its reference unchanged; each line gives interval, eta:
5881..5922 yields 5916.80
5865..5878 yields 5867.96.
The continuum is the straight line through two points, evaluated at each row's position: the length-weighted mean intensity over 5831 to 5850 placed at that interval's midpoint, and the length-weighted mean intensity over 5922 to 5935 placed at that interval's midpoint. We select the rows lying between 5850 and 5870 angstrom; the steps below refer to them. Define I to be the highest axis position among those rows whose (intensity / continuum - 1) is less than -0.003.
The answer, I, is 5869.31 angstrom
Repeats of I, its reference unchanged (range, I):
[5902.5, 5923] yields 5905.91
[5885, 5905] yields 5904.55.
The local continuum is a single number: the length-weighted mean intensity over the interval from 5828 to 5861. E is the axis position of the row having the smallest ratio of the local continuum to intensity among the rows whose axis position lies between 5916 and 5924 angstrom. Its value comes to 5916.80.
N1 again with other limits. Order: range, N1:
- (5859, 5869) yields 5861.21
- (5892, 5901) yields 5900.48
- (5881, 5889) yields 5888.26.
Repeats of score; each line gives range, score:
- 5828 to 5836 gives 16.58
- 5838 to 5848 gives 16.44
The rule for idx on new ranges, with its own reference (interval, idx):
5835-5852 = 1.004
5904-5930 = 0.980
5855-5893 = 0.952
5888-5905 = 0.889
